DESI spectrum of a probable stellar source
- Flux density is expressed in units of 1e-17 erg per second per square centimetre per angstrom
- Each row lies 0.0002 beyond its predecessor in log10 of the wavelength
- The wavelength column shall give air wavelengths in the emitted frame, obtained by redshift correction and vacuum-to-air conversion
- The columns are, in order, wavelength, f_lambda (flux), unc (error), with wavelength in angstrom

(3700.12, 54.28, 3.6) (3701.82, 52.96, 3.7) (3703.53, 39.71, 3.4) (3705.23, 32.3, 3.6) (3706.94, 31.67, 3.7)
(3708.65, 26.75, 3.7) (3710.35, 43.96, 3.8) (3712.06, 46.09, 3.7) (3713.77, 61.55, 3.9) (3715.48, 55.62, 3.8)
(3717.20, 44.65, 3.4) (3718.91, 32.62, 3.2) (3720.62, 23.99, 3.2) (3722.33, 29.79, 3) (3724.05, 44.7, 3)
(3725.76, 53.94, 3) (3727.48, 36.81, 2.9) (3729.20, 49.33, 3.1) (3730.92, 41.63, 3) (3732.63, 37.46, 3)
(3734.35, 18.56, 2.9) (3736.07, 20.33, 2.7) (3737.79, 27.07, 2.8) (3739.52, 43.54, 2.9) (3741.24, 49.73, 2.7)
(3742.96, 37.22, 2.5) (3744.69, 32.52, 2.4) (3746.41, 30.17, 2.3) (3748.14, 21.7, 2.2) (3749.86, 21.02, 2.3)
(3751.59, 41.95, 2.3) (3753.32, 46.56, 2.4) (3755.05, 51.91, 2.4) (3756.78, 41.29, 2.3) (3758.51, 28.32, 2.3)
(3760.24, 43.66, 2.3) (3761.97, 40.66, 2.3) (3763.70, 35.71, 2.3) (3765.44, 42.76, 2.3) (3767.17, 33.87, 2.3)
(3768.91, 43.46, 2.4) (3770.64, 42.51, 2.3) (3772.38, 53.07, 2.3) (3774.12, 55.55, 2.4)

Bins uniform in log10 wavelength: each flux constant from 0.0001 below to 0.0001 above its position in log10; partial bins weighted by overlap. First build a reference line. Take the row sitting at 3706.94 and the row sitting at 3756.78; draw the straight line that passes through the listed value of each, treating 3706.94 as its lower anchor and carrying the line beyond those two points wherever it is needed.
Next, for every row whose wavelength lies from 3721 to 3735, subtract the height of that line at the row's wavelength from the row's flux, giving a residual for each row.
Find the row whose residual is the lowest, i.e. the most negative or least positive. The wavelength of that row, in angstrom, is 3734.35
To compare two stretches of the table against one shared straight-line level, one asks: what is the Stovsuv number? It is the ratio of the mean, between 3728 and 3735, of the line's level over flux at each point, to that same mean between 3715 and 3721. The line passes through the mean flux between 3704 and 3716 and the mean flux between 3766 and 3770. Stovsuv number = 1.1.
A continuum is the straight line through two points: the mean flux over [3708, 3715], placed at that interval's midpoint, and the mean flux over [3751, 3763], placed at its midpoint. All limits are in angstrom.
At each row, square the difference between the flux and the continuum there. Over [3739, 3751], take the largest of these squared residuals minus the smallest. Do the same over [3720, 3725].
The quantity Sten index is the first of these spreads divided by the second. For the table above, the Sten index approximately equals 1.1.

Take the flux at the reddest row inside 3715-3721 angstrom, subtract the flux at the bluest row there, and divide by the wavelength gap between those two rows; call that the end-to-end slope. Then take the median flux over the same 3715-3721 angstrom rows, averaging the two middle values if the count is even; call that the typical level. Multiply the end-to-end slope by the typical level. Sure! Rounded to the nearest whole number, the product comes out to -238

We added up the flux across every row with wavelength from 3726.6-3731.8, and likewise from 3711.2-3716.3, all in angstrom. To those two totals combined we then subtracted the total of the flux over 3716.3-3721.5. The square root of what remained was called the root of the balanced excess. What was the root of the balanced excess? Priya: 13.8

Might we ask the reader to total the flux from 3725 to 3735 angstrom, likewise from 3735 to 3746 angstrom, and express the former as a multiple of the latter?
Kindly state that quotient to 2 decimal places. 1.13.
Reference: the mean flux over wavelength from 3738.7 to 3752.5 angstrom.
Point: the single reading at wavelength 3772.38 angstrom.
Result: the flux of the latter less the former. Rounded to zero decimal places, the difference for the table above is 18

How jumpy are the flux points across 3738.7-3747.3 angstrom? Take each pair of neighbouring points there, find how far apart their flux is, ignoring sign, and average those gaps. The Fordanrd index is 6.4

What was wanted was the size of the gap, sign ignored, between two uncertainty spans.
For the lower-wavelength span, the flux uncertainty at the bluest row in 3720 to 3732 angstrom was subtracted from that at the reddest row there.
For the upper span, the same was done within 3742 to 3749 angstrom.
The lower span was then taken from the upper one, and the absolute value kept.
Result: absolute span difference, 0.10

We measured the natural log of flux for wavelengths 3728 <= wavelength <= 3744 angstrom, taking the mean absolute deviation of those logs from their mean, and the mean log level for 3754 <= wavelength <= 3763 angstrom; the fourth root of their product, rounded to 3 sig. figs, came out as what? 1.03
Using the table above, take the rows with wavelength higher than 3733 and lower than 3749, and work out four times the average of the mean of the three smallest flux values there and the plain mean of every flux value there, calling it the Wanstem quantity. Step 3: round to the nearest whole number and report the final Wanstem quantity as 103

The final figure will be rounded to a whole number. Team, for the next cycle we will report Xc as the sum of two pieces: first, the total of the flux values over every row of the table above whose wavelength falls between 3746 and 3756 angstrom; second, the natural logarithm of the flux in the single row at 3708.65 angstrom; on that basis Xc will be 217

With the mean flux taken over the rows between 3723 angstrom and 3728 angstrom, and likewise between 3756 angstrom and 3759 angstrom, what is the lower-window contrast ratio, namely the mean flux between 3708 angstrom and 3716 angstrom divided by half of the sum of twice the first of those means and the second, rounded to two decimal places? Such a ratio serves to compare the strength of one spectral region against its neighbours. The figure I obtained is 0.75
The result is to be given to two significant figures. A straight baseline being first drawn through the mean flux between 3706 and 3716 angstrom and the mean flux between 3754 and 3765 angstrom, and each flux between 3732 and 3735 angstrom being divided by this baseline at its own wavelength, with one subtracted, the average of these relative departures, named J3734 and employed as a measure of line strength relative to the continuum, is -0.34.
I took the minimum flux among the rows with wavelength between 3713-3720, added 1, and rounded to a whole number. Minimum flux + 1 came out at 34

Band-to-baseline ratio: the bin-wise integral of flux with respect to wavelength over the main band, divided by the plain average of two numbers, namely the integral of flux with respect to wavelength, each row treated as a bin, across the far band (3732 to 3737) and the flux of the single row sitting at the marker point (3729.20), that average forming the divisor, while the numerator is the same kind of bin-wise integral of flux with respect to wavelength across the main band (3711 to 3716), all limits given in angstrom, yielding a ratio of 3.1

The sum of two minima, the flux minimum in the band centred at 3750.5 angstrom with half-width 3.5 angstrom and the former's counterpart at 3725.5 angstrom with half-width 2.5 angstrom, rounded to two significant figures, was 58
